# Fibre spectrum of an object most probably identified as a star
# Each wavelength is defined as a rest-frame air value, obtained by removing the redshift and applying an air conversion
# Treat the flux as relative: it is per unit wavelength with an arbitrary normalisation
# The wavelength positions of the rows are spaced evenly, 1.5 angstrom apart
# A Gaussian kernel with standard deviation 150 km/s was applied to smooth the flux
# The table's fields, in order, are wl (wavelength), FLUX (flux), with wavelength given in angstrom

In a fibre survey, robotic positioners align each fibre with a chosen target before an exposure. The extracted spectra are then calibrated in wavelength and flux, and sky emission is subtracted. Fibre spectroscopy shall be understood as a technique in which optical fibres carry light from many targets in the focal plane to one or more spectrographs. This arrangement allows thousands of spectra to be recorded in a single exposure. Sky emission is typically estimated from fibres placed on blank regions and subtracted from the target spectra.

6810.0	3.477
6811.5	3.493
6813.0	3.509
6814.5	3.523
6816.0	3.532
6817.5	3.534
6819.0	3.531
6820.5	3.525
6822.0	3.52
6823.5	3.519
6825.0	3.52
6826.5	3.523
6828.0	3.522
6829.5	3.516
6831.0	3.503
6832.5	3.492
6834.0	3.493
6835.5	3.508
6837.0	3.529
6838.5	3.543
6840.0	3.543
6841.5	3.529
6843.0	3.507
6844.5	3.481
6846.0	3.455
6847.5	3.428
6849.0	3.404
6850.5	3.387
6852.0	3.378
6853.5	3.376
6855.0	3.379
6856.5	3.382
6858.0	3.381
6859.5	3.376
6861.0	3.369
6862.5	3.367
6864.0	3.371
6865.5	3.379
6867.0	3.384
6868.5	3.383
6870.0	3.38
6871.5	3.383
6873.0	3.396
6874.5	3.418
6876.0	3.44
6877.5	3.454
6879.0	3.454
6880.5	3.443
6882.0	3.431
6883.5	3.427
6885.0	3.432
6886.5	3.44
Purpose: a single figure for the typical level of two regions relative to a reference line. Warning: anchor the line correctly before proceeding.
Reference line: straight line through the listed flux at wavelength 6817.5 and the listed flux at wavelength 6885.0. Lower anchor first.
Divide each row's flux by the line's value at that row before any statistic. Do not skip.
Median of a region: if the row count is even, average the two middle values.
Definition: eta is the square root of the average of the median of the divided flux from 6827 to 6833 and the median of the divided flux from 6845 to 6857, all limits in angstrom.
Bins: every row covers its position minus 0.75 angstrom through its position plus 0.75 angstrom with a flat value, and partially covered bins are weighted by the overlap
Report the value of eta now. 0.993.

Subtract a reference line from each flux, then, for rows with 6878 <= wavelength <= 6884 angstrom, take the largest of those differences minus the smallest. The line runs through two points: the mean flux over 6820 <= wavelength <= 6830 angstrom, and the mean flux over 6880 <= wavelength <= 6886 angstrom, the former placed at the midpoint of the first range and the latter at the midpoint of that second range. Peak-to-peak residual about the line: 0.020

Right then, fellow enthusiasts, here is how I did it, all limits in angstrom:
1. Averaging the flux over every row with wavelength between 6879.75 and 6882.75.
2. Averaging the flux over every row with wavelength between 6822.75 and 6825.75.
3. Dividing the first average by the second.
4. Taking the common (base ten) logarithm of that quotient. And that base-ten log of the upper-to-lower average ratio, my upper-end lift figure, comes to -0.010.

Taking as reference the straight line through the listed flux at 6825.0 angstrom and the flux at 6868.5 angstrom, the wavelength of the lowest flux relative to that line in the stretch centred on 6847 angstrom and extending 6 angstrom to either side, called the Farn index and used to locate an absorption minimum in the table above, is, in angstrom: 6852.0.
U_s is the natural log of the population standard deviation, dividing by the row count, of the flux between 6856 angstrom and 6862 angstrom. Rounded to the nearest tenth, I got -5.3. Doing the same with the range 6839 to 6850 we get -3.0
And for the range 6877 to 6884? -4.5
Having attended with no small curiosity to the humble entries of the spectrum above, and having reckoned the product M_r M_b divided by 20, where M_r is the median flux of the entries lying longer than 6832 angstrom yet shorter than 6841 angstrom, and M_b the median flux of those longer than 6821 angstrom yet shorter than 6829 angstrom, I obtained 0.619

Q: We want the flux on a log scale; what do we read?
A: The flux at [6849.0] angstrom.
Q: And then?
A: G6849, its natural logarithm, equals 1.22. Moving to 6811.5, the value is 1.25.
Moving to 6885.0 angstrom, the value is 1.23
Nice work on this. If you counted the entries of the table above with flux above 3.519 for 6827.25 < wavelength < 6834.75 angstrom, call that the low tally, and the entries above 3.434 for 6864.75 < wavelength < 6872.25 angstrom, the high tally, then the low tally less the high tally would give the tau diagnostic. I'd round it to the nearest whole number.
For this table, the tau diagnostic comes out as 1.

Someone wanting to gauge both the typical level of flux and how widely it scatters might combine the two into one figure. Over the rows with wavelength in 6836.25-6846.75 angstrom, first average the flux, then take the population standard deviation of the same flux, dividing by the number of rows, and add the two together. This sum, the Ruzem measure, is 3.54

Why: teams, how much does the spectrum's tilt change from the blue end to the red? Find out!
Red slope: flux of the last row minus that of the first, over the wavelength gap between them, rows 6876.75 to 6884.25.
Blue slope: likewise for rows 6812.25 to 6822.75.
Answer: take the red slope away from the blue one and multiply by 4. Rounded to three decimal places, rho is 0.023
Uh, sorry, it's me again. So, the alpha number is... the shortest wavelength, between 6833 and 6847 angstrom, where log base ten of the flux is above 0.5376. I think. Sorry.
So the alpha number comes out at 6834.0 angstrom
